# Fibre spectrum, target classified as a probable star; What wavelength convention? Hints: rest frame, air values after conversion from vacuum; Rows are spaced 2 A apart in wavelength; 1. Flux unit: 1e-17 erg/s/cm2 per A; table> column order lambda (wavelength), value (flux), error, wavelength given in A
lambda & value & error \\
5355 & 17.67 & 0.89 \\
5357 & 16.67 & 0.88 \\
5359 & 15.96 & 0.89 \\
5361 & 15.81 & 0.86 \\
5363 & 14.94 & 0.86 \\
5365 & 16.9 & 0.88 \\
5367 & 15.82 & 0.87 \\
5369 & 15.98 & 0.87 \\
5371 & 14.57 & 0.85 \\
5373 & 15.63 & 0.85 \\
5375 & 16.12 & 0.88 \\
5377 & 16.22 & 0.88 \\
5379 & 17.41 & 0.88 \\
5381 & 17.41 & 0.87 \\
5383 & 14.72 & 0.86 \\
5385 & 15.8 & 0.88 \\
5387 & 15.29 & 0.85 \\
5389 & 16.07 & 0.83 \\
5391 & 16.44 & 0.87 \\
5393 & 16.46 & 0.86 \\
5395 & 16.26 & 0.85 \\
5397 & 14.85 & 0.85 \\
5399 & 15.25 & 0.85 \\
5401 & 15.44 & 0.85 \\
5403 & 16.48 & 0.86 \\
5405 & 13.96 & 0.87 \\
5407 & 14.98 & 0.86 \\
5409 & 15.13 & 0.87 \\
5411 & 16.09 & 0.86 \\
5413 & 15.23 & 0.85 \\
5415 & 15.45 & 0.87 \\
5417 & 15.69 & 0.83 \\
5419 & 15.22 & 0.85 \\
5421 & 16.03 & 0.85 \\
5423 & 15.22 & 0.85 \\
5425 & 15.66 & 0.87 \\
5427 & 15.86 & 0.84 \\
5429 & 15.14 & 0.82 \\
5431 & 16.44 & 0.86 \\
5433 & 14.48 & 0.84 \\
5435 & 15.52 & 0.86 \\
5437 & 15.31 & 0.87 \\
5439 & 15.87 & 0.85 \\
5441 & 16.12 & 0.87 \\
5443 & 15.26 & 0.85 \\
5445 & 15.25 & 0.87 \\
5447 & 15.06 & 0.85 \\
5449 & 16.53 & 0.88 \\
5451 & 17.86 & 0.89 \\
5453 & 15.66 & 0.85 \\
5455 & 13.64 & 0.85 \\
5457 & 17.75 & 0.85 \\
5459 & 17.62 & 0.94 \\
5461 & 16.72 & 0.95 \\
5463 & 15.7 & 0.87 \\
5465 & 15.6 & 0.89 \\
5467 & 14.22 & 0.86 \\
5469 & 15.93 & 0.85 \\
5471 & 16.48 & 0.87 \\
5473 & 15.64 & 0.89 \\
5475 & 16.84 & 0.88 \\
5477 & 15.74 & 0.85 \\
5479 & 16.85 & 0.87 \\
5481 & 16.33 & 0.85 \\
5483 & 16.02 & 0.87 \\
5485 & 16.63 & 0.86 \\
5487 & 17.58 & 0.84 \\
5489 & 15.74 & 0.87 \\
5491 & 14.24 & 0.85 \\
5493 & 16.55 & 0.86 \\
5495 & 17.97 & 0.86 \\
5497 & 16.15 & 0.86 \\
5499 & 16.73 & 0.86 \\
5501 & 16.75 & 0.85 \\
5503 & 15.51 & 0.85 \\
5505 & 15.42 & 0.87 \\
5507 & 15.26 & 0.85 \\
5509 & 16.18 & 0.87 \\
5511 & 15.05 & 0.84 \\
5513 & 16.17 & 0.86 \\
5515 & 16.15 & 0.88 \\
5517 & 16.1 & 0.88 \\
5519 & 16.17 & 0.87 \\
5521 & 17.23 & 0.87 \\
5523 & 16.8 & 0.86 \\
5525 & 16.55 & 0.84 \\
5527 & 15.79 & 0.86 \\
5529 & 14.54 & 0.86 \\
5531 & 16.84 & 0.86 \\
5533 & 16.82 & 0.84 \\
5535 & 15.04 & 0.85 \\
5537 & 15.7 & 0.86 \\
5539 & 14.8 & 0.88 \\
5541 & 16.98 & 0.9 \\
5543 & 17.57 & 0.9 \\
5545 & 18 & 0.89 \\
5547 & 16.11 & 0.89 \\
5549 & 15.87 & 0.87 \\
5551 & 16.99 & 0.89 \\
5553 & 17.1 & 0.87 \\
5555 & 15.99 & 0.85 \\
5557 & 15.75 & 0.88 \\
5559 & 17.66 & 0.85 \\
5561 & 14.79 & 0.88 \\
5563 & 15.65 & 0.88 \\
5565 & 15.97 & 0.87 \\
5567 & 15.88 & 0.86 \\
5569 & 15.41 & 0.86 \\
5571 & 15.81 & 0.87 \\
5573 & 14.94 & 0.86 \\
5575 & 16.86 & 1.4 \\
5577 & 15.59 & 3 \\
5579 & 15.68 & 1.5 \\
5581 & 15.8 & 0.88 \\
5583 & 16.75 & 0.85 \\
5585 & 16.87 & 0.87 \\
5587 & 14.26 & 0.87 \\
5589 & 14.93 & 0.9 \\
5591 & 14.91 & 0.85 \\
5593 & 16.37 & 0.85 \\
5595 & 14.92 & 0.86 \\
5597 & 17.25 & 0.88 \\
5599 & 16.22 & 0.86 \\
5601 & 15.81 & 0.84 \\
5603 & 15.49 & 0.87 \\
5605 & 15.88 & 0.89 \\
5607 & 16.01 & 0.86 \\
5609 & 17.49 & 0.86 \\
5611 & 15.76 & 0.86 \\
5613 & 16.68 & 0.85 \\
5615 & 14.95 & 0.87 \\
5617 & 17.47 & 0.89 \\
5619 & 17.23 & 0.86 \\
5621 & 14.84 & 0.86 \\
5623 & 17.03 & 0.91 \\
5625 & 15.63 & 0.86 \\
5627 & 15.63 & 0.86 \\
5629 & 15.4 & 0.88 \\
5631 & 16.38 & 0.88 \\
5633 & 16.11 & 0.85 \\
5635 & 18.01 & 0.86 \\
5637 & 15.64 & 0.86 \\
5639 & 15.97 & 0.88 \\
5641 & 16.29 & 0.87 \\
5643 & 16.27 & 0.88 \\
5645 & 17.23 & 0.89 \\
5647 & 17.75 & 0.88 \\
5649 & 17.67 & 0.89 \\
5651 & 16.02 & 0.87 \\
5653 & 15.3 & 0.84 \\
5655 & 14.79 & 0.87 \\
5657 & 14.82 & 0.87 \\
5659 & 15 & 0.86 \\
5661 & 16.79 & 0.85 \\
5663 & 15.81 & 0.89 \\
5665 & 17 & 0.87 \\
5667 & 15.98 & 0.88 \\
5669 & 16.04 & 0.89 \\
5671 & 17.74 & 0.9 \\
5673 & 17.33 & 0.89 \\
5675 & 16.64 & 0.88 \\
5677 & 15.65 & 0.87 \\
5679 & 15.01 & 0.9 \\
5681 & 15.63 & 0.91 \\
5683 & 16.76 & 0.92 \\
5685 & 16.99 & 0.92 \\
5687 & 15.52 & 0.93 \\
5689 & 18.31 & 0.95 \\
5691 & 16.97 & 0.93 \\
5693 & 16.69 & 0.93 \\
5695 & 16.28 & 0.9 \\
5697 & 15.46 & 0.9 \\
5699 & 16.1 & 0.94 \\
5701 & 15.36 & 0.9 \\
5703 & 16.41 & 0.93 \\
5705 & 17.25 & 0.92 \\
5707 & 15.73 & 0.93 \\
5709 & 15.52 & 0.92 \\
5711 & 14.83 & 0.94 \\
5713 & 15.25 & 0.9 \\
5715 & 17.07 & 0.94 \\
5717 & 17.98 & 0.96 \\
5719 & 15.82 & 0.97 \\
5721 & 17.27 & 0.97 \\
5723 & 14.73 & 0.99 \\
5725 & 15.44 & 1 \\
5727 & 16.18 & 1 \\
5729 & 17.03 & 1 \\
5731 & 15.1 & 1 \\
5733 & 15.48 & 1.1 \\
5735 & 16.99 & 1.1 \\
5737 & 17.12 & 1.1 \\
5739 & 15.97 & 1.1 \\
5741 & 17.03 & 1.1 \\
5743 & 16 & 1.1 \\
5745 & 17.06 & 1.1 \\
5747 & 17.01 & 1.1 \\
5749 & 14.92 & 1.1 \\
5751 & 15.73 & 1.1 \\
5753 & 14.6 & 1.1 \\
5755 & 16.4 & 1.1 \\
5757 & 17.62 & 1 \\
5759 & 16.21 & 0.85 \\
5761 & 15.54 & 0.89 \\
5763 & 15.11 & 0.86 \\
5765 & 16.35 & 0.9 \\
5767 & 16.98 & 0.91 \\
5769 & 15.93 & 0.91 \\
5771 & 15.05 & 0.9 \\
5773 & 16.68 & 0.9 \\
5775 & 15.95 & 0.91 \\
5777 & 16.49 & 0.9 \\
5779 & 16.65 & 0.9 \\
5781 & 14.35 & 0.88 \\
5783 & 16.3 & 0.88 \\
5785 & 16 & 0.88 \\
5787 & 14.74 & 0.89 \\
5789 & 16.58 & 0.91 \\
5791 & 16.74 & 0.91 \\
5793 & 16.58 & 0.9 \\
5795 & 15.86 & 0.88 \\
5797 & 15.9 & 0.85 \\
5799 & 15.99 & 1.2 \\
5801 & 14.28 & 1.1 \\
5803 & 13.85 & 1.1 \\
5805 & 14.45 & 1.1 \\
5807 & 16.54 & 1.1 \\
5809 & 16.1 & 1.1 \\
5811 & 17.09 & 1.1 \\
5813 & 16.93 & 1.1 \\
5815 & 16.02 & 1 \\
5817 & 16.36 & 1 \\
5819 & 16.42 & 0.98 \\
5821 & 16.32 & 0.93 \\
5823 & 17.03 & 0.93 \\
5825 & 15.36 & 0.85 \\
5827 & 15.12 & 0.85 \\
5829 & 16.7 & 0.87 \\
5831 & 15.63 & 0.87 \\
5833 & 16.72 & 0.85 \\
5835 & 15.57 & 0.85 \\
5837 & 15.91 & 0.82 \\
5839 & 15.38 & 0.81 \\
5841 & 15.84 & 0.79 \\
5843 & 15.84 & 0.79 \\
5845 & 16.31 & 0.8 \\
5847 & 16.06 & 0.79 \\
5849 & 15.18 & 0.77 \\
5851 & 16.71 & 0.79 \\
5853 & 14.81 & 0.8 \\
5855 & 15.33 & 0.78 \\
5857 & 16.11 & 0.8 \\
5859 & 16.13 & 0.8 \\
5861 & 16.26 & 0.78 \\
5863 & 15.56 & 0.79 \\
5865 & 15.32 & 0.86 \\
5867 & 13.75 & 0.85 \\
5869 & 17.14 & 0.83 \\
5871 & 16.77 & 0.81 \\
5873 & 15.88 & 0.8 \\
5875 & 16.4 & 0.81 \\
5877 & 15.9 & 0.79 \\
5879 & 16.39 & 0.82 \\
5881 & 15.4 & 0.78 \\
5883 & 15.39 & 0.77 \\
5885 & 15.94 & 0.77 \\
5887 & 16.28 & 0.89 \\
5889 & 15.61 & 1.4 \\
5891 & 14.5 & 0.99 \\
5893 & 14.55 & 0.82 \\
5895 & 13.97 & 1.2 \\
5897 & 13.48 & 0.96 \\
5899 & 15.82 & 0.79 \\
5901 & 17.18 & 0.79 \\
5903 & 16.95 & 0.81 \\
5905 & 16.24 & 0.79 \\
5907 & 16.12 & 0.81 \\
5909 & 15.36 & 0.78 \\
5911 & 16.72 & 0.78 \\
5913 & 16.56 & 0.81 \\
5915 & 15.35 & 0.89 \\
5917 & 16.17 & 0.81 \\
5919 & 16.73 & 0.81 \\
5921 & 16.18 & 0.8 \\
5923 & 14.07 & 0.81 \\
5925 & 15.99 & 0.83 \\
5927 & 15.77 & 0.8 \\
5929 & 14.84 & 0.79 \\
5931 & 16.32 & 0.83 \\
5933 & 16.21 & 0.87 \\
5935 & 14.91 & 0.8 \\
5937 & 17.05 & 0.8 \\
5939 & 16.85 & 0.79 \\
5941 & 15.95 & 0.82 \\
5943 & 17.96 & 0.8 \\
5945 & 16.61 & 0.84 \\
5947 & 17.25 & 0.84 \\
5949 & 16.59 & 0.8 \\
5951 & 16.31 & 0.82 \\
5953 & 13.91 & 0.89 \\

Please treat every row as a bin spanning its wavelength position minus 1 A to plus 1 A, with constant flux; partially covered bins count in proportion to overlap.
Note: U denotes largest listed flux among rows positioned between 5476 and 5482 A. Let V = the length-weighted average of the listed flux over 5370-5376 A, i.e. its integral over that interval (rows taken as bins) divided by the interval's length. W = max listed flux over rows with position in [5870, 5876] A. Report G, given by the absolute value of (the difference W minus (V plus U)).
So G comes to 15.5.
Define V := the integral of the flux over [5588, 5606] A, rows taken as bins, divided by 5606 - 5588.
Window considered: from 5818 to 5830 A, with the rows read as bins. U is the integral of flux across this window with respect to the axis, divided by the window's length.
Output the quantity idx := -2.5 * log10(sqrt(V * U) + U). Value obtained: -3.77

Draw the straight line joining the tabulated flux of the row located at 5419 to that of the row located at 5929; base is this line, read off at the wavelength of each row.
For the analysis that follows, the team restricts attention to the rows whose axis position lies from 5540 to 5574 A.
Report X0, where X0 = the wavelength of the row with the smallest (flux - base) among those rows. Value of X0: 5561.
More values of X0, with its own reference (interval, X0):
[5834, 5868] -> 5867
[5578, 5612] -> 5587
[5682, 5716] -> 5711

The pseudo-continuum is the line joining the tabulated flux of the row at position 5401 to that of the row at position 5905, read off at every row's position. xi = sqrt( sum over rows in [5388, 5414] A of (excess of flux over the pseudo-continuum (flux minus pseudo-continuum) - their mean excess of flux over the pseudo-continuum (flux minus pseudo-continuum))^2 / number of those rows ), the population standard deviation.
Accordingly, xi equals 0.75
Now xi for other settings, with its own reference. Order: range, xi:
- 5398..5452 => 0.72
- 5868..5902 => 1.03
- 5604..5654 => 0.89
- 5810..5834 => 0.63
